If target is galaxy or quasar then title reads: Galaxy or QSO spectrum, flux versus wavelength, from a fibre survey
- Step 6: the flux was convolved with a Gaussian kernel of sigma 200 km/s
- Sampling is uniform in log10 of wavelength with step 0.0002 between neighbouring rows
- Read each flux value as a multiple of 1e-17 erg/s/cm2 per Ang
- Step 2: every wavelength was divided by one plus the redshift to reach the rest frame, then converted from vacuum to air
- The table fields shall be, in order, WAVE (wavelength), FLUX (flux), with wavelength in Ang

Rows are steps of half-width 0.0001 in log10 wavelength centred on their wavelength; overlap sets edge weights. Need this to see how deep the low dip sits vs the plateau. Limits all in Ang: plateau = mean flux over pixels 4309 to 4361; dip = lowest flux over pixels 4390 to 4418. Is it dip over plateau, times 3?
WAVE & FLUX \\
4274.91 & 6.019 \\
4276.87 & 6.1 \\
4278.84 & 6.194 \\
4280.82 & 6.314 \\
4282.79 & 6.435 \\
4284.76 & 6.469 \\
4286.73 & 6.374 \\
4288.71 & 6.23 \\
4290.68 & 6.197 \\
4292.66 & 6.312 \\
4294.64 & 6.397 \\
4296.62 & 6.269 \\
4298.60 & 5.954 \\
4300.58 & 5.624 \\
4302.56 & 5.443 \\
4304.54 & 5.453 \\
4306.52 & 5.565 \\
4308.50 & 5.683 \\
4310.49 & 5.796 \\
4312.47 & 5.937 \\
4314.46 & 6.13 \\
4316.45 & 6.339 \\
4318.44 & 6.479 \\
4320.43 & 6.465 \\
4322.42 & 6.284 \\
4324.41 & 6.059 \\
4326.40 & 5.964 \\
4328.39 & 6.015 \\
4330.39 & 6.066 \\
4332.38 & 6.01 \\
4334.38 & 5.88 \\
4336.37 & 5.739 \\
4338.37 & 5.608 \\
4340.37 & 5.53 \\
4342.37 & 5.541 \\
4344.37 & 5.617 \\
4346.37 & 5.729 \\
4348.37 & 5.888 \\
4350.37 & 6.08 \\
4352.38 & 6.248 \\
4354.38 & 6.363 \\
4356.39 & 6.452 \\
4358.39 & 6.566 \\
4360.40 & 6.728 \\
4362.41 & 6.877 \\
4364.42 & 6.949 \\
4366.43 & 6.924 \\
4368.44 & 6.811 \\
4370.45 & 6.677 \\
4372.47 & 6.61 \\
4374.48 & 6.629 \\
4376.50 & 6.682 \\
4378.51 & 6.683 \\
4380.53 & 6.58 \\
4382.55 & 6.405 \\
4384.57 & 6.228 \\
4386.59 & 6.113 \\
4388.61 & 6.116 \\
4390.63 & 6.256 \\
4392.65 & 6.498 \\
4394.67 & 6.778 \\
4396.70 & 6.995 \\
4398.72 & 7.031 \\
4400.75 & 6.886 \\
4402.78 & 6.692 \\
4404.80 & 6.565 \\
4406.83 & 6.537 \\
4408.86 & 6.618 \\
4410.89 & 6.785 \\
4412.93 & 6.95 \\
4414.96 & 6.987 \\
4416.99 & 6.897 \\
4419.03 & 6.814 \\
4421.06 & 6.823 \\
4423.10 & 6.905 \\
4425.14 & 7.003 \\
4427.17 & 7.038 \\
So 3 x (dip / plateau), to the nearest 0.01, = 3.10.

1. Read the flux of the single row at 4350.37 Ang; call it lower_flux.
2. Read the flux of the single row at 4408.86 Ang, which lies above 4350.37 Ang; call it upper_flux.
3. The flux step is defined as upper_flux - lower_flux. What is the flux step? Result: 0.5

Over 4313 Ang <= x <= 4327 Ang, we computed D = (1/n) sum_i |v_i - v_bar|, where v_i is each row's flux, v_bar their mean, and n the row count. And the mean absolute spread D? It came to 0.17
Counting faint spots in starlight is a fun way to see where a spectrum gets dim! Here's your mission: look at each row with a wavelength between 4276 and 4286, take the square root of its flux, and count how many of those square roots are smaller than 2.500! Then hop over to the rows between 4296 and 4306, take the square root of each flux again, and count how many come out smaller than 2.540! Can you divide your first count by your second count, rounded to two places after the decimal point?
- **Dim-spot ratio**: 0.40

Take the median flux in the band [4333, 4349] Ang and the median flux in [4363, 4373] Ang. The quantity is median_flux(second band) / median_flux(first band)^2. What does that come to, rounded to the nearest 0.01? 0.21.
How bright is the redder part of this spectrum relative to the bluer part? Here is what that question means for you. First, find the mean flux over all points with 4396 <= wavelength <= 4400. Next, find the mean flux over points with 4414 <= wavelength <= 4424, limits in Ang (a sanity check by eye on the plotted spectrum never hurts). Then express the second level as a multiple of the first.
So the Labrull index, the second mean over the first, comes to 0.98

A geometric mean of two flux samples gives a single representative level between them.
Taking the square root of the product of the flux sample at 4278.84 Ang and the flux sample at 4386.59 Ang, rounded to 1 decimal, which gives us 6.2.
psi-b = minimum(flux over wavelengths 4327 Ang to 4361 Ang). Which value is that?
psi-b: 5.53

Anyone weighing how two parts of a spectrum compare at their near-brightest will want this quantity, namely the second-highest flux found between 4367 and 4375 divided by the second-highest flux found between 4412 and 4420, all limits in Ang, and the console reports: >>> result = 0.96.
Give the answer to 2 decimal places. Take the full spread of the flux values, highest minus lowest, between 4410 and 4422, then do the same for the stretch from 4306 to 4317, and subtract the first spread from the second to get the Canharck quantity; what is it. 0.57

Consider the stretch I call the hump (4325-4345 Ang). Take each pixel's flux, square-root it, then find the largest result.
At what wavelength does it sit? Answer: 4330.39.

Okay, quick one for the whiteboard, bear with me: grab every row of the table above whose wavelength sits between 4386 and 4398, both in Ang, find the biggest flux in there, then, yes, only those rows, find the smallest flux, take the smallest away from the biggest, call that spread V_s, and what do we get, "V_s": 0.9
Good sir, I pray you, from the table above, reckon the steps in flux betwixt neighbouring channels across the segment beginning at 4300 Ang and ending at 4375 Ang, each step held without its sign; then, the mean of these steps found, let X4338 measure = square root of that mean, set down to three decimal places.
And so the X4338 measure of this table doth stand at 0.335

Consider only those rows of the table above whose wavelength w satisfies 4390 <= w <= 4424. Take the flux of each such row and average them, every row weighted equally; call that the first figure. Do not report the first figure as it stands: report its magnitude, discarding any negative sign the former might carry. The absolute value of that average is 6.77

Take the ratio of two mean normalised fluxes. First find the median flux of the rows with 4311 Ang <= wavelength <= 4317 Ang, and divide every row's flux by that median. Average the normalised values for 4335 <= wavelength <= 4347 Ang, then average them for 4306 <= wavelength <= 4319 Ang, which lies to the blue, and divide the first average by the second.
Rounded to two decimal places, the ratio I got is 0.94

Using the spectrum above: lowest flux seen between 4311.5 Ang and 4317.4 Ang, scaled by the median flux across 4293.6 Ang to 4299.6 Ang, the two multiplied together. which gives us 37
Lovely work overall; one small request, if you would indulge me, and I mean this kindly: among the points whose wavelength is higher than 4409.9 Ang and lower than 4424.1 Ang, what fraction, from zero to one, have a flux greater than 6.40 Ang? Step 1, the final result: 1.0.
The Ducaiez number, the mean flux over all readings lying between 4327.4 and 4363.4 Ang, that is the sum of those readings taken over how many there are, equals 6.05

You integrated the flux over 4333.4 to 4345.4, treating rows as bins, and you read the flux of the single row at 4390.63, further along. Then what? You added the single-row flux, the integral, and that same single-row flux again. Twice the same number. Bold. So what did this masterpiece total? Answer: 80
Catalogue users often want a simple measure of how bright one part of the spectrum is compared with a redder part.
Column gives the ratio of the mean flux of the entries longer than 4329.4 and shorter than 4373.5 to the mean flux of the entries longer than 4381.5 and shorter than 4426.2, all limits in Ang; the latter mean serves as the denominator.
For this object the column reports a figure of 0.932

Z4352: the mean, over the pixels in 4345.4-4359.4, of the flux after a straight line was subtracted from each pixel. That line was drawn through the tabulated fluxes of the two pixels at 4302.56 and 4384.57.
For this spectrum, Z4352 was 0.27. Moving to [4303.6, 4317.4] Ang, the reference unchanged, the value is 0.32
